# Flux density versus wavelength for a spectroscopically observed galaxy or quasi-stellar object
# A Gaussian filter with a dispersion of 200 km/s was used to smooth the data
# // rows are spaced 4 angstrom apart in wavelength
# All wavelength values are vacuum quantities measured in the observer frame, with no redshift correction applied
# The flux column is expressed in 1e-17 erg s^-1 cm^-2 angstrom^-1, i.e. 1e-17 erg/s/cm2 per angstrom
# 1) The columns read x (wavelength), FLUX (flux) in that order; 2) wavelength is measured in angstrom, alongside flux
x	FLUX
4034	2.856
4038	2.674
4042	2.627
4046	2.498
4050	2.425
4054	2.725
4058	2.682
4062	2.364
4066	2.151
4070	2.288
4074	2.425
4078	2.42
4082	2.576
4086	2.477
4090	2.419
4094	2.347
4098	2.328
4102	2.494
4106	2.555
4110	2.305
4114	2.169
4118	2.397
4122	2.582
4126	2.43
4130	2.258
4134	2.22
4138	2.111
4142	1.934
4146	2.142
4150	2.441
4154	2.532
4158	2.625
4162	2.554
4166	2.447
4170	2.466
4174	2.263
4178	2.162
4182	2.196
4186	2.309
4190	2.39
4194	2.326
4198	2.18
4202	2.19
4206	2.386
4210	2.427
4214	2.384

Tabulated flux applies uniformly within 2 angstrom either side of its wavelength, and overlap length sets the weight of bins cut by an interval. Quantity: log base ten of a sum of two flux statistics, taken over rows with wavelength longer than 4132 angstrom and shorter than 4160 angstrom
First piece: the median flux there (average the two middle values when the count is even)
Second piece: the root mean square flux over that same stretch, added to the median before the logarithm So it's 0.655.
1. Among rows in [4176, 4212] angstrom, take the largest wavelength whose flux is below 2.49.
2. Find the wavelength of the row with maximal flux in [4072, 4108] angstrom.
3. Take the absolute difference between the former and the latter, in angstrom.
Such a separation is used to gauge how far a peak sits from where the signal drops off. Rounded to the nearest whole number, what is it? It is 128 angstrom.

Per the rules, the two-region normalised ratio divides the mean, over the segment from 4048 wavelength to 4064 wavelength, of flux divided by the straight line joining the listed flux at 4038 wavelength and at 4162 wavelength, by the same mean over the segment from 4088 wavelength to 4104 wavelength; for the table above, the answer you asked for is 1.05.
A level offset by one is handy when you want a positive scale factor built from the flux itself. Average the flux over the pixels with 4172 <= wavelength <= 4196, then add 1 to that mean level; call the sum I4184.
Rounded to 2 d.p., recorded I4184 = 3.27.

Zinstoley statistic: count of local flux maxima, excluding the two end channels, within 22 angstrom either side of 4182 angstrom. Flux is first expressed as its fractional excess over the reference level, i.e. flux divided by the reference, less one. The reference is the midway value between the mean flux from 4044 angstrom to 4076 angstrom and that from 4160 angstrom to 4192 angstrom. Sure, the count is 2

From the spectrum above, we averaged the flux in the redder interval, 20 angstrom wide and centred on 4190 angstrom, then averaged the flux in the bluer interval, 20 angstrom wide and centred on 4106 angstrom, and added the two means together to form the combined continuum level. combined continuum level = 4.65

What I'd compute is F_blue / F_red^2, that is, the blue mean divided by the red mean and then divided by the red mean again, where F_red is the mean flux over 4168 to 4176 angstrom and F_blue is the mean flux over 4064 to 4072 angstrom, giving 0.397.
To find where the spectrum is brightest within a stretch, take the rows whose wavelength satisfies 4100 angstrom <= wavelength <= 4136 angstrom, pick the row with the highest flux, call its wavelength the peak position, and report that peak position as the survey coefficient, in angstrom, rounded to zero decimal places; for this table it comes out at 4122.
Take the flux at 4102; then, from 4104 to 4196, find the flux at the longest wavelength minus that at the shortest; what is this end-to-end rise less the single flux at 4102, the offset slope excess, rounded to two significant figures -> -2.7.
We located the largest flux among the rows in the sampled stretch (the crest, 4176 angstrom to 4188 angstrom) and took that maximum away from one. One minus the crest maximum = -1.31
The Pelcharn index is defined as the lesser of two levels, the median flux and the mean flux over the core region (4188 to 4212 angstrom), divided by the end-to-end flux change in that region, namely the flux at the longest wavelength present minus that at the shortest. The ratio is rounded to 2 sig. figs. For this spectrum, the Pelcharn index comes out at 63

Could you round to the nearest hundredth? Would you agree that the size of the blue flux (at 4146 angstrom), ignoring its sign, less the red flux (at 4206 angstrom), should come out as -0.24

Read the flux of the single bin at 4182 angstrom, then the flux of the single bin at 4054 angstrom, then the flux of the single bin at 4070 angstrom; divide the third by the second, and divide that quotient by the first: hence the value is 0.38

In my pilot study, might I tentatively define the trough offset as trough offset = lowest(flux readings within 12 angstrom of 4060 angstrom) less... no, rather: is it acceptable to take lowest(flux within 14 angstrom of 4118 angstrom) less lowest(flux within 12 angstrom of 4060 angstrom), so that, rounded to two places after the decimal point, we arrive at 0.02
